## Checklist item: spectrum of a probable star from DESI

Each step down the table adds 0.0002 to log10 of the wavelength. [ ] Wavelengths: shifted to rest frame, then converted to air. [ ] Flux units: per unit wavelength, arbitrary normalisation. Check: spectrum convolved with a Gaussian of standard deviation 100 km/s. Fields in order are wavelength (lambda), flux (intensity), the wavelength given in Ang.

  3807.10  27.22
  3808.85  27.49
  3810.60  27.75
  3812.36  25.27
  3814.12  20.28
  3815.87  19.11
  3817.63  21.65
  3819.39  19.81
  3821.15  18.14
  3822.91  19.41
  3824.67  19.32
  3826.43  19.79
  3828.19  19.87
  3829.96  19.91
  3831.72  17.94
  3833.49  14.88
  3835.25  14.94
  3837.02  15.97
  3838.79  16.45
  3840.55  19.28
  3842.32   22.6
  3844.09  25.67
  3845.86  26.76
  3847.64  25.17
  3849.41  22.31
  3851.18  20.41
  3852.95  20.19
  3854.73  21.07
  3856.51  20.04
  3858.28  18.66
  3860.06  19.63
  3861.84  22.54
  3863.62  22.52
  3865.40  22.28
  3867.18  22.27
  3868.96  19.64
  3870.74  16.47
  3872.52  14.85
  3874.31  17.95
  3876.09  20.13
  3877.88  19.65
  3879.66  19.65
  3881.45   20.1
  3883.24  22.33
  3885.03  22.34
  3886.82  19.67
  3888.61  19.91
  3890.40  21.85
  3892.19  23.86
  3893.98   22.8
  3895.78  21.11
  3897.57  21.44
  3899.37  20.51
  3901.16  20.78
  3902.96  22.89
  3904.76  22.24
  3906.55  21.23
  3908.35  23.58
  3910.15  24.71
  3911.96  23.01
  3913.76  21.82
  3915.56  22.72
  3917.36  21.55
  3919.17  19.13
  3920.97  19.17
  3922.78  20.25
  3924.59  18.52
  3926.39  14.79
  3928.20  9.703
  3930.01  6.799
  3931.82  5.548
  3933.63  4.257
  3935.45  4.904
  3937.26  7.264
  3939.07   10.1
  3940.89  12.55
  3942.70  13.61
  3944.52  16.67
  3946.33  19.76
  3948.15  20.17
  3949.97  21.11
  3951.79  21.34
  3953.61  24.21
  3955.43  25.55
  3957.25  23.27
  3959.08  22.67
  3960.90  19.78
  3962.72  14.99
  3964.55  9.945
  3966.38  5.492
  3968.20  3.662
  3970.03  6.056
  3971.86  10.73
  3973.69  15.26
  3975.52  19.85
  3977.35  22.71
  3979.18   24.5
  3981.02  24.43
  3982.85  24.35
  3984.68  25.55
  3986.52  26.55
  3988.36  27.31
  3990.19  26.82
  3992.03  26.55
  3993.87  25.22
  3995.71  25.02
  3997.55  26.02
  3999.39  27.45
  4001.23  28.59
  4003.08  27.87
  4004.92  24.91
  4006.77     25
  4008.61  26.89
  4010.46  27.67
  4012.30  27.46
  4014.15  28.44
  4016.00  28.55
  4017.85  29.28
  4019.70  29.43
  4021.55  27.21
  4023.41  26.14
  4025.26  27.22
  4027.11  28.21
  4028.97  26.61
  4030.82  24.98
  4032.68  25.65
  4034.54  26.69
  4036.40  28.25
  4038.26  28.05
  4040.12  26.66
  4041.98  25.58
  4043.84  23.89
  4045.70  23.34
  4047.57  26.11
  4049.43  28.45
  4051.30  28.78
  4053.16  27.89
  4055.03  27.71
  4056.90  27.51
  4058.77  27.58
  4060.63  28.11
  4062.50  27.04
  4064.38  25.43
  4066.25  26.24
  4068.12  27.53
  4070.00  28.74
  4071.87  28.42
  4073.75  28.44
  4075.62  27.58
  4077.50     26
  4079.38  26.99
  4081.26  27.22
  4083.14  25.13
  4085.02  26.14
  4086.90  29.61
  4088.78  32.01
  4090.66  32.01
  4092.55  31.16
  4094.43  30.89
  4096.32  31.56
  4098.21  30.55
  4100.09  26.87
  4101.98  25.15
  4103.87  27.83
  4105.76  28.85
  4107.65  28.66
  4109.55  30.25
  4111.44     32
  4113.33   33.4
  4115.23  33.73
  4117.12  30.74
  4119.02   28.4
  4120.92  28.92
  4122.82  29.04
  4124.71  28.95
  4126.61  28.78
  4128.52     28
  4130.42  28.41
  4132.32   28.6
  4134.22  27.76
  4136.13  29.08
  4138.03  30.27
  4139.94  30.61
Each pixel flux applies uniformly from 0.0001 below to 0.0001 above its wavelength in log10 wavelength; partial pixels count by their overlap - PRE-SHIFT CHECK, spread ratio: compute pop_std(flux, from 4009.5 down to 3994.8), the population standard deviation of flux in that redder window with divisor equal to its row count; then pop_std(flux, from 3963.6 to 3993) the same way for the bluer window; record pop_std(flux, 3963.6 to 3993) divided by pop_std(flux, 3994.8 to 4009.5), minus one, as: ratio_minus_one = 5.3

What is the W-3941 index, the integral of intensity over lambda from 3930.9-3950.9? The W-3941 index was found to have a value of 247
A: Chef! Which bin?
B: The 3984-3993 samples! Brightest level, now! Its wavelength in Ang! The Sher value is 3988.36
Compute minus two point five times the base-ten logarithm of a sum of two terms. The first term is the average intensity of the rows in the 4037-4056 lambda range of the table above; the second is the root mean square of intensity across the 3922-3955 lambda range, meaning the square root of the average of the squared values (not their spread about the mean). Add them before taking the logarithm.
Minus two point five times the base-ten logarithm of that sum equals -4.06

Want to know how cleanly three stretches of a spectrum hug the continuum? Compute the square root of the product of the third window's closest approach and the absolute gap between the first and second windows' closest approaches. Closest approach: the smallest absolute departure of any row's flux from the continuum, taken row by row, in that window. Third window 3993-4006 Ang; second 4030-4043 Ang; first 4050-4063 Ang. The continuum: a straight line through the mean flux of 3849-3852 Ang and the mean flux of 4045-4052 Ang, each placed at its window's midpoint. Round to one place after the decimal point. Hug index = 0.1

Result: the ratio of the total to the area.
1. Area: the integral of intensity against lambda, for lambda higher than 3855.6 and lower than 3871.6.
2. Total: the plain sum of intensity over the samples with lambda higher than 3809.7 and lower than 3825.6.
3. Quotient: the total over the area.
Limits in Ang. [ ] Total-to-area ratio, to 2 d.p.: 0.58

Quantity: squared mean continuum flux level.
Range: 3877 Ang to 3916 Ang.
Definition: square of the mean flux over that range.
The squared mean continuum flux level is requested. 472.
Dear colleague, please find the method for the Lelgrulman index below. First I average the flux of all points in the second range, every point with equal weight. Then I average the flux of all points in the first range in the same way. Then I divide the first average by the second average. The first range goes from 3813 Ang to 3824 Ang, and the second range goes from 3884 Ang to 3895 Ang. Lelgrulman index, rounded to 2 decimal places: 0.91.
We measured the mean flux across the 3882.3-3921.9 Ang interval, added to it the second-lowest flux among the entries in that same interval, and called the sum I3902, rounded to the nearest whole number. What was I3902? 41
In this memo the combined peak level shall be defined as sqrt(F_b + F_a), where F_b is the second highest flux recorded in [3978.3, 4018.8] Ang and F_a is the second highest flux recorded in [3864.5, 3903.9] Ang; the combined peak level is 7.17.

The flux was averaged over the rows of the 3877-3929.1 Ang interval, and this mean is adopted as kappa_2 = 20.7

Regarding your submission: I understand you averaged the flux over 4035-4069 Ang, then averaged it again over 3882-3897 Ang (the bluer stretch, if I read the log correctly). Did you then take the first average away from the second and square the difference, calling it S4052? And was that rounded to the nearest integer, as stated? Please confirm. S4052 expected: 27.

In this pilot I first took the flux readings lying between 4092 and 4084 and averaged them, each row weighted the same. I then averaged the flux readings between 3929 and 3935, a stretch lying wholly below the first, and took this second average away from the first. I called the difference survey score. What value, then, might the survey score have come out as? 24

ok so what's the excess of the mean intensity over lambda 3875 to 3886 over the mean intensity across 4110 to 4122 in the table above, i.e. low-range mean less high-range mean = -10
